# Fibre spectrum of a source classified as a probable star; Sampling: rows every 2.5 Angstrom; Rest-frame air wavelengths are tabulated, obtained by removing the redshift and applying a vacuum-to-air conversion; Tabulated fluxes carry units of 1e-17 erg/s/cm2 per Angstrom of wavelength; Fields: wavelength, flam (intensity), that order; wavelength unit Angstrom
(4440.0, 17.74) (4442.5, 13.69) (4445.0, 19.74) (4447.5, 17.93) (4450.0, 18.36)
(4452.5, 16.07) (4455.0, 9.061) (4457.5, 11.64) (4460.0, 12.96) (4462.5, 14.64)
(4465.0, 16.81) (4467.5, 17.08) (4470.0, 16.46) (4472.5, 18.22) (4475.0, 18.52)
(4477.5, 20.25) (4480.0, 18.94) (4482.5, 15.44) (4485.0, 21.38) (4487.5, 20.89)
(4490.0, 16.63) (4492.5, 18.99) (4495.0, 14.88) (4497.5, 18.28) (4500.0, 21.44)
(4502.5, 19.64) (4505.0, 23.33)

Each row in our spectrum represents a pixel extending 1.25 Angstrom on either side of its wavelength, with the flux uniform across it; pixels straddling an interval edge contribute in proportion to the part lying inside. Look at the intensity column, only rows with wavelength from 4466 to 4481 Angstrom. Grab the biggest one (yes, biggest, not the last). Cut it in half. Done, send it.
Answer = 10.1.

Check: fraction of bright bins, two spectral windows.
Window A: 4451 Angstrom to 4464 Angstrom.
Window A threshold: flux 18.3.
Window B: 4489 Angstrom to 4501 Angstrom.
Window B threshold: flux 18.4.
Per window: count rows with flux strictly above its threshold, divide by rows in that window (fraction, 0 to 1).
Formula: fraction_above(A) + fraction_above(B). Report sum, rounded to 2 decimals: 0.40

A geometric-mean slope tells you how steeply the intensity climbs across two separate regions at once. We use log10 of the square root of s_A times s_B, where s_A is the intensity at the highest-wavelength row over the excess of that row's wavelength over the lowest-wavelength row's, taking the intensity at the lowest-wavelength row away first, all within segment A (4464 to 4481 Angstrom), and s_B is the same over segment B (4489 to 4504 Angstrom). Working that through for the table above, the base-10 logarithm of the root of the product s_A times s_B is -0.73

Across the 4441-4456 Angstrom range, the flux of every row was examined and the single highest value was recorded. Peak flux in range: 19.74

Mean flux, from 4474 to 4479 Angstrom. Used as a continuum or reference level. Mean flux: 19.4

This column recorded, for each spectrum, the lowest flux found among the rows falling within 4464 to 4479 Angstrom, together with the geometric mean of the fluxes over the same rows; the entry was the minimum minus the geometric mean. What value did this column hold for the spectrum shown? -1.4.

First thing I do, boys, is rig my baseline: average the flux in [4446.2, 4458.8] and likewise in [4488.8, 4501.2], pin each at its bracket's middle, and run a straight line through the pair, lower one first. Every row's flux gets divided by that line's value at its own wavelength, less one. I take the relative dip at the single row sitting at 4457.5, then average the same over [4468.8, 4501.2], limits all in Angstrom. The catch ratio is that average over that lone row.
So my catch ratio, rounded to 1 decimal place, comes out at -0.3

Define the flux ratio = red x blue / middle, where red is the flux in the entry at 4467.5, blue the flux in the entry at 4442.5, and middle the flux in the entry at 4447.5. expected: 13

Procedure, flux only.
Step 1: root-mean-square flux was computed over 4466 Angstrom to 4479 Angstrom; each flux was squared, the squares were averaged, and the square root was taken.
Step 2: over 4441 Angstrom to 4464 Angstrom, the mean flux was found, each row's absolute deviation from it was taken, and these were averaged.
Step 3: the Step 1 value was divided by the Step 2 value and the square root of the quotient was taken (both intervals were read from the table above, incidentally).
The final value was 2.6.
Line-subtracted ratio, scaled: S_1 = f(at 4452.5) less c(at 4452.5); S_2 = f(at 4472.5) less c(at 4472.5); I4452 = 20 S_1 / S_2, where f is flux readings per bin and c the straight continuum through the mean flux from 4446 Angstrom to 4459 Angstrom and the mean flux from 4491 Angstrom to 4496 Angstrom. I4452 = 12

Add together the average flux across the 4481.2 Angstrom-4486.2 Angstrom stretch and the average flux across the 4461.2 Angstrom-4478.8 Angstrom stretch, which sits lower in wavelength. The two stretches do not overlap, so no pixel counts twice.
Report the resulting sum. 35.8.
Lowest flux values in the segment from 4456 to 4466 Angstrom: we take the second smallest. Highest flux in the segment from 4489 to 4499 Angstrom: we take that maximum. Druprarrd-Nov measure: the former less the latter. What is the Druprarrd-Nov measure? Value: -6.0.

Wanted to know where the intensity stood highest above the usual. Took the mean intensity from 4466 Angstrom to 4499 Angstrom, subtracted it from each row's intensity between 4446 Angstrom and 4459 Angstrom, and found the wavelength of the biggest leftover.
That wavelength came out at 4450.0 Angstrom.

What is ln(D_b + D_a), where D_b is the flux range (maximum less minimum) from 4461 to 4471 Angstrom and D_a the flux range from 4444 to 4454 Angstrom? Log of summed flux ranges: 1.81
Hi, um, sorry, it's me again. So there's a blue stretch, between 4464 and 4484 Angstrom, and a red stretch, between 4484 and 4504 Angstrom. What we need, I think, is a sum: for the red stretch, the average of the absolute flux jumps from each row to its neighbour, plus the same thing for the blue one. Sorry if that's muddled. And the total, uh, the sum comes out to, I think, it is 4.2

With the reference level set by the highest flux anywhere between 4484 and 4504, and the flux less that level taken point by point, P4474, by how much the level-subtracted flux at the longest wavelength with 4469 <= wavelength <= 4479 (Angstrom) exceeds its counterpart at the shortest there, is 4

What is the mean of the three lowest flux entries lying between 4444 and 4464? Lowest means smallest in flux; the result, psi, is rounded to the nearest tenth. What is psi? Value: 11.2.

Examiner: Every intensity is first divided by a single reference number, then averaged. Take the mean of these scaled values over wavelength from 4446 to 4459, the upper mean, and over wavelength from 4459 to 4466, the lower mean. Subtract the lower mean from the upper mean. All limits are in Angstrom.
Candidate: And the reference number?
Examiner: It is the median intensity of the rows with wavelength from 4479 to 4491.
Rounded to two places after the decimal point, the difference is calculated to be -0.01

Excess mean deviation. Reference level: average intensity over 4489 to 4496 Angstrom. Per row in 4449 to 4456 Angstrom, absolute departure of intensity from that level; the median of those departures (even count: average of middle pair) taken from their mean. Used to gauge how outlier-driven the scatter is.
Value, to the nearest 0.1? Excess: 1.8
